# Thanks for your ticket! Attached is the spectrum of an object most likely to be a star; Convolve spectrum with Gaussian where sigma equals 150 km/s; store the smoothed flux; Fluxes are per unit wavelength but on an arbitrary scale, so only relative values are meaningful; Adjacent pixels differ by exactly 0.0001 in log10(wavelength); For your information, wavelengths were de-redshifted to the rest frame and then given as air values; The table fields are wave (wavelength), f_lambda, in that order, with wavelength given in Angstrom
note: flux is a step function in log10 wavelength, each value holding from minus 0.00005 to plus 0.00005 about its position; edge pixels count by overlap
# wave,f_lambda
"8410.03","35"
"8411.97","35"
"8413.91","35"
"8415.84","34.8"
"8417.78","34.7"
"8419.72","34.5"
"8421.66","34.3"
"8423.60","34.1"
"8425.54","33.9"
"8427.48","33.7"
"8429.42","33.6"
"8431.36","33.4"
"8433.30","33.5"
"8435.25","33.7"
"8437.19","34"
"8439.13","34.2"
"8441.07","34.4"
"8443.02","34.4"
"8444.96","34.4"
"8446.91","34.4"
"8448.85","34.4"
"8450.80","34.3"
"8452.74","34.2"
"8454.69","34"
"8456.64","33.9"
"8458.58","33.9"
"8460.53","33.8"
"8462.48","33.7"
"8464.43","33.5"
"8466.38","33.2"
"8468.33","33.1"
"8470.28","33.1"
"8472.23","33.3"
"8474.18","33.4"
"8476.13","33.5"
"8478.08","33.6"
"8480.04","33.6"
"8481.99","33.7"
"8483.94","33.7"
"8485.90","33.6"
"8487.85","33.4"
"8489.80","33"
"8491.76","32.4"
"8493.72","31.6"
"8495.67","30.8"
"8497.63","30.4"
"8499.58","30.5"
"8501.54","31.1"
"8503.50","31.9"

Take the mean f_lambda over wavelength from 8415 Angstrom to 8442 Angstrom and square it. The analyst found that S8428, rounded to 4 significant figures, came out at 1160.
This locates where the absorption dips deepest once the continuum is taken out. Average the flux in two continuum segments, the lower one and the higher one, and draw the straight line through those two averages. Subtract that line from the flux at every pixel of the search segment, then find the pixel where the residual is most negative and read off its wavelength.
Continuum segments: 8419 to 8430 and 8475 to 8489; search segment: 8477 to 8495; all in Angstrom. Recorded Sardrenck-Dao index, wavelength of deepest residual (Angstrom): 8493.72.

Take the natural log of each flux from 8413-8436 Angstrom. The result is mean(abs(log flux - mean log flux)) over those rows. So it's 0.014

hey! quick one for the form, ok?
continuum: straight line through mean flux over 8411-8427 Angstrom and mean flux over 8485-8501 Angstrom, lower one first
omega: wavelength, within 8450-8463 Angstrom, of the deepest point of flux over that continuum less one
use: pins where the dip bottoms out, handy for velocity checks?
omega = 8456.64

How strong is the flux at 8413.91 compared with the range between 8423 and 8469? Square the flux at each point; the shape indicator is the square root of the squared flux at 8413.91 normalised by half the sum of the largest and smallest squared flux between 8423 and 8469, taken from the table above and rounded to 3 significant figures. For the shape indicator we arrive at 1.04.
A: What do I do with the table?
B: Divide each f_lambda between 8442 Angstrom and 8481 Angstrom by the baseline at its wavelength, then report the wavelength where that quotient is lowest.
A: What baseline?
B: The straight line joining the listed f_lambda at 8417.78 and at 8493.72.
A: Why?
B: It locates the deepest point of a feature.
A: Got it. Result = 8468.33 Angstrom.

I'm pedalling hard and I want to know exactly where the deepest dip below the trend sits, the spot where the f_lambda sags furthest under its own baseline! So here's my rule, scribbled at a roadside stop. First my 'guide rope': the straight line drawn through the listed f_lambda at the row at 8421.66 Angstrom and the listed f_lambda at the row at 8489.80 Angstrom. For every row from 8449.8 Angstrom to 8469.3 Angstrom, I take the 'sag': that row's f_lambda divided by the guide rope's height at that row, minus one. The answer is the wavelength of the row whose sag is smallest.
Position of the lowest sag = 8468.33 Angstrom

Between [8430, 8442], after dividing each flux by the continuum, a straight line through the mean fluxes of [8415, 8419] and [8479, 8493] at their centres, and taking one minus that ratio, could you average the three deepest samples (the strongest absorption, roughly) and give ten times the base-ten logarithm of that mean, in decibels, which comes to -16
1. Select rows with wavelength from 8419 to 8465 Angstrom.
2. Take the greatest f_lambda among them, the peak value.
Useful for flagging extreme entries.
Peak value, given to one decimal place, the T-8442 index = 34.5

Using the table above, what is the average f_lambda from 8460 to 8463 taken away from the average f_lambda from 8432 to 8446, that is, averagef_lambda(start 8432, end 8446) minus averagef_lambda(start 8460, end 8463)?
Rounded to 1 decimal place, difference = 0.3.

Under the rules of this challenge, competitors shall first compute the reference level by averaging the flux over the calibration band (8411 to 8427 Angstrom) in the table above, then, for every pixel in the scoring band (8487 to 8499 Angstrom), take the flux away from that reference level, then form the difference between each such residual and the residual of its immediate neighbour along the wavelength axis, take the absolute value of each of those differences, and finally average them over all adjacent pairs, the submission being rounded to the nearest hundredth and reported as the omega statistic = 0.60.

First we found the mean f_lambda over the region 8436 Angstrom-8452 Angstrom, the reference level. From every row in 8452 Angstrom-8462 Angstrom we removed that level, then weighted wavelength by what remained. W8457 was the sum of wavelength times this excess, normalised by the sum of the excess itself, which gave 8457.6 Angstrom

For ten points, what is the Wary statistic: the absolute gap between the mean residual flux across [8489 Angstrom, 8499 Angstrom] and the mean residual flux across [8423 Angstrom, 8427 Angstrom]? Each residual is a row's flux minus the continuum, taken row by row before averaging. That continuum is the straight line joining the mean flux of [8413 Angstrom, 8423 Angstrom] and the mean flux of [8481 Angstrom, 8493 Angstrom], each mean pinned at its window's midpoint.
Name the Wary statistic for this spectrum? 1.0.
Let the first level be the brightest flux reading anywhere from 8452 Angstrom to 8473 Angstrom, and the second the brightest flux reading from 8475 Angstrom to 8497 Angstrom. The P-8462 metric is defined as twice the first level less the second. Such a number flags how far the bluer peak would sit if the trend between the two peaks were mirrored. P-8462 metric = 34.7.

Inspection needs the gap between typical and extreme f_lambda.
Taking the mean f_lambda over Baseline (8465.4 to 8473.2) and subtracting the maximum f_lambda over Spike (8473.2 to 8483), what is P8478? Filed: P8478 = -0.5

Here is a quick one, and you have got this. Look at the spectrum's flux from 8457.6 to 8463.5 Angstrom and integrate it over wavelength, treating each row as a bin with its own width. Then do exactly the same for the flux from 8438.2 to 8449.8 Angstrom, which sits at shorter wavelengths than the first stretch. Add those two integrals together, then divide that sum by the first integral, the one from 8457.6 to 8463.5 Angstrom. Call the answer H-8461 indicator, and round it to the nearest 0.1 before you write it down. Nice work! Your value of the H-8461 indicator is 3.0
